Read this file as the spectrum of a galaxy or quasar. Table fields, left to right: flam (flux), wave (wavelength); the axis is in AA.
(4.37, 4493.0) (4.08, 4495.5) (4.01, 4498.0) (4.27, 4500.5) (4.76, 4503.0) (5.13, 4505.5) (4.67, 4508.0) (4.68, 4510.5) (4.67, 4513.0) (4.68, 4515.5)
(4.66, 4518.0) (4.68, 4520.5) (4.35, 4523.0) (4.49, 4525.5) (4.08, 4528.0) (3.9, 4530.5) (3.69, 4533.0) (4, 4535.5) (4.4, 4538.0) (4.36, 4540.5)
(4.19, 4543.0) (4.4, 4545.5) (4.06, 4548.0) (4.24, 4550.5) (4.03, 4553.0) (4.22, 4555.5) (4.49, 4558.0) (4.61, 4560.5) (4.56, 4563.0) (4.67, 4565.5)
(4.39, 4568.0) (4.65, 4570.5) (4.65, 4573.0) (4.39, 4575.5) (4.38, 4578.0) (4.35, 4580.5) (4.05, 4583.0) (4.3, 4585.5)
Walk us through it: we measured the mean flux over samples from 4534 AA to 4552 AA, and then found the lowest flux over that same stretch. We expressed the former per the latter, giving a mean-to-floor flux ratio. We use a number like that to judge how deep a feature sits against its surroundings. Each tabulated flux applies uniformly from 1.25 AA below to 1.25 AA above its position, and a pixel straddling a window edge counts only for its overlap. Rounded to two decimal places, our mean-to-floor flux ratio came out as 1.06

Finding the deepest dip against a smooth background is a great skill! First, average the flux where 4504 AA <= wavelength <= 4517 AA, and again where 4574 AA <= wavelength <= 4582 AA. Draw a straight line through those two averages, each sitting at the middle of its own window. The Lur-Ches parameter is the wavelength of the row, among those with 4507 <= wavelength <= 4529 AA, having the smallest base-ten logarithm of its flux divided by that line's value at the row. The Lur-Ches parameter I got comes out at 4528.0 AA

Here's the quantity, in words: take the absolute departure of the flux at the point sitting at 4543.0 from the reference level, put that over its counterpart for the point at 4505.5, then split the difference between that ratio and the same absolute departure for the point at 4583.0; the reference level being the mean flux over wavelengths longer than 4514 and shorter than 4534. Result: 0.2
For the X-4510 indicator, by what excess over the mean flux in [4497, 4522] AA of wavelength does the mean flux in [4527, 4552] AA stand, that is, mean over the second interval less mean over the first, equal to -0.49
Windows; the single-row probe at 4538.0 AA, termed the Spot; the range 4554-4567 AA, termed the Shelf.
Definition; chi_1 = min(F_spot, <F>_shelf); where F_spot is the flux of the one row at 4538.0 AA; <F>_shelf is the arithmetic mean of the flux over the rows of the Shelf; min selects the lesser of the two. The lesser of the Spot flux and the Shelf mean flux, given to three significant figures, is 4.40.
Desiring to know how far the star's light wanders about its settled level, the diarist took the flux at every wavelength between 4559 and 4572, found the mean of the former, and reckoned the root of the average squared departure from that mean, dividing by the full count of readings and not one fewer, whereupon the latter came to 0.10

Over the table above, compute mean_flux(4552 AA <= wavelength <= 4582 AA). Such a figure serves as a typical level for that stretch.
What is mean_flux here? 4.45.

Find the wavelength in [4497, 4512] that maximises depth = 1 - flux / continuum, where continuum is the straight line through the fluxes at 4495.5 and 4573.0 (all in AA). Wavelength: 4498.0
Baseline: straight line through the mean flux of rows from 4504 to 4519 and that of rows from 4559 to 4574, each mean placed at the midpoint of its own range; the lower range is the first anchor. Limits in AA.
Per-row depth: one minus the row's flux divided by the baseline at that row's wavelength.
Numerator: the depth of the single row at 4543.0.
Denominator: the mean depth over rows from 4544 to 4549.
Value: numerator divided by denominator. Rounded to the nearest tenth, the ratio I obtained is 1.1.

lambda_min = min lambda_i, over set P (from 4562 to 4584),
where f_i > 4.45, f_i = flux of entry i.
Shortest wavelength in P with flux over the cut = 4563.0 AA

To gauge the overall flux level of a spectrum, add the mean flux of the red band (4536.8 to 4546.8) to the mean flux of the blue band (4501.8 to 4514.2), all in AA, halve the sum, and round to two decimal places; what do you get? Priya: 4.56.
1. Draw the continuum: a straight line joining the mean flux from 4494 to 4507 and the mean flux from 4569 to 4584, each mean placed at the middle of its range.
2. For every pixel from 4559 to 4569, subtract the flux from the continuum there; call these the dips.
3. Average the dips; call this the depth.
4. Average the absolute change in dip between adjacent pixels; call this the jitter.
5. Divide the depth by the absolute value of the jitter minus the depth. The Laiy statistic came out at 0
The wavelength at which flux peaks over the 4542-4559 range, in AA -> 4558.0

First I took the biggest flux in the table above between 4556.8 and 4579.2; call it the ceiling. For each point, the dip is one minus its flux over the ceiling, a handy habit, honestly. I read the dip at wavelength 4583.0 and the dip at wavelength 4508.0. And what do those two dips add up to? 0.13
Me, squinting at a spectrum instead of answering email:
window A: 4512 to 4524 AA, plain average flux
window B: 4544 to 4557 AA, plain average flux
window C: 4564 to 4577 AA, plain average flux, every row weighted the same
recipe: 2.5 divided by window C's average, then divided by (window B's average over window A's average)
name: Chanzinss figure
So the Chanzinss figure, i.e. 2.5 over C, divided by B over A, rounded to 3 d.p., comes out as 0.604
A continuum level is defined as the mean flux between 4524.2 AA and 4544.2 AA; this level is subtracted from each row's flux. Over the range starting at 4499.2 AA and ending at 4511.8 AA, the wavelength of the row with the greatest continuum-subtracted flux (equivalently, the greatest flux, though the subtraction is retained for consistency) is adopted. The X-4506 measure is 4505.5 AA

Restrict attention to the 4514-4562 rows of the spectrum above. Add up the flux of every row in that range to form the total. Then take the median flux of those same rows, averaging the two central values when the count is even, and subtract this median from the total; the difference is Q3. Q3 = 77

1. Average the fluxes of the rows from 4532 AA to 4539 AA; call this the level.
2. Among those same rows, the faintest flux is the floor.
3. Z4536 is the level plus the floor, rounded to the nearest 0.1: 7.7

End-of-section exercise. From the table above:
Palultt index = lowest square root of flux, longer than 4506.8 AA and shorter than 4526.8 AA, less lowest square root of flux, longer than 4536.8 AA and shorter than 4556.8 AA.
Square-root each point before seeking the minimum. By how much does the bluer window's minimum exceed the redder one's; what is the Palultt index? 0.08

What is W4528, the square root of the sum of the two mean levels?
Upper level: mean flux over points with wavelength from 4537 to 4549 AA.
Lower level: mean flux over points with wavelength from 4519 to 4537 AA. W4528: 2.91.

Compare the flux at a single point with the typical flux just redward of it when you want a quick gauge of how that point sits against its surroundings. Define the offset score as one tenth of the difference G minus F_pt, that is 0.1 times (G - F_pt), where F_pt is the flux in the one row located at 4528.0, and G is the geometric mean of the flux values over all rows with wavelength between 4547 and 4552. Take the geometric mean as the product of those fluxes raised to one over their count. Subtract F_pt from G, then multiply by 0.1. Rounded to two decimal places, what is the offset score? 0.01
